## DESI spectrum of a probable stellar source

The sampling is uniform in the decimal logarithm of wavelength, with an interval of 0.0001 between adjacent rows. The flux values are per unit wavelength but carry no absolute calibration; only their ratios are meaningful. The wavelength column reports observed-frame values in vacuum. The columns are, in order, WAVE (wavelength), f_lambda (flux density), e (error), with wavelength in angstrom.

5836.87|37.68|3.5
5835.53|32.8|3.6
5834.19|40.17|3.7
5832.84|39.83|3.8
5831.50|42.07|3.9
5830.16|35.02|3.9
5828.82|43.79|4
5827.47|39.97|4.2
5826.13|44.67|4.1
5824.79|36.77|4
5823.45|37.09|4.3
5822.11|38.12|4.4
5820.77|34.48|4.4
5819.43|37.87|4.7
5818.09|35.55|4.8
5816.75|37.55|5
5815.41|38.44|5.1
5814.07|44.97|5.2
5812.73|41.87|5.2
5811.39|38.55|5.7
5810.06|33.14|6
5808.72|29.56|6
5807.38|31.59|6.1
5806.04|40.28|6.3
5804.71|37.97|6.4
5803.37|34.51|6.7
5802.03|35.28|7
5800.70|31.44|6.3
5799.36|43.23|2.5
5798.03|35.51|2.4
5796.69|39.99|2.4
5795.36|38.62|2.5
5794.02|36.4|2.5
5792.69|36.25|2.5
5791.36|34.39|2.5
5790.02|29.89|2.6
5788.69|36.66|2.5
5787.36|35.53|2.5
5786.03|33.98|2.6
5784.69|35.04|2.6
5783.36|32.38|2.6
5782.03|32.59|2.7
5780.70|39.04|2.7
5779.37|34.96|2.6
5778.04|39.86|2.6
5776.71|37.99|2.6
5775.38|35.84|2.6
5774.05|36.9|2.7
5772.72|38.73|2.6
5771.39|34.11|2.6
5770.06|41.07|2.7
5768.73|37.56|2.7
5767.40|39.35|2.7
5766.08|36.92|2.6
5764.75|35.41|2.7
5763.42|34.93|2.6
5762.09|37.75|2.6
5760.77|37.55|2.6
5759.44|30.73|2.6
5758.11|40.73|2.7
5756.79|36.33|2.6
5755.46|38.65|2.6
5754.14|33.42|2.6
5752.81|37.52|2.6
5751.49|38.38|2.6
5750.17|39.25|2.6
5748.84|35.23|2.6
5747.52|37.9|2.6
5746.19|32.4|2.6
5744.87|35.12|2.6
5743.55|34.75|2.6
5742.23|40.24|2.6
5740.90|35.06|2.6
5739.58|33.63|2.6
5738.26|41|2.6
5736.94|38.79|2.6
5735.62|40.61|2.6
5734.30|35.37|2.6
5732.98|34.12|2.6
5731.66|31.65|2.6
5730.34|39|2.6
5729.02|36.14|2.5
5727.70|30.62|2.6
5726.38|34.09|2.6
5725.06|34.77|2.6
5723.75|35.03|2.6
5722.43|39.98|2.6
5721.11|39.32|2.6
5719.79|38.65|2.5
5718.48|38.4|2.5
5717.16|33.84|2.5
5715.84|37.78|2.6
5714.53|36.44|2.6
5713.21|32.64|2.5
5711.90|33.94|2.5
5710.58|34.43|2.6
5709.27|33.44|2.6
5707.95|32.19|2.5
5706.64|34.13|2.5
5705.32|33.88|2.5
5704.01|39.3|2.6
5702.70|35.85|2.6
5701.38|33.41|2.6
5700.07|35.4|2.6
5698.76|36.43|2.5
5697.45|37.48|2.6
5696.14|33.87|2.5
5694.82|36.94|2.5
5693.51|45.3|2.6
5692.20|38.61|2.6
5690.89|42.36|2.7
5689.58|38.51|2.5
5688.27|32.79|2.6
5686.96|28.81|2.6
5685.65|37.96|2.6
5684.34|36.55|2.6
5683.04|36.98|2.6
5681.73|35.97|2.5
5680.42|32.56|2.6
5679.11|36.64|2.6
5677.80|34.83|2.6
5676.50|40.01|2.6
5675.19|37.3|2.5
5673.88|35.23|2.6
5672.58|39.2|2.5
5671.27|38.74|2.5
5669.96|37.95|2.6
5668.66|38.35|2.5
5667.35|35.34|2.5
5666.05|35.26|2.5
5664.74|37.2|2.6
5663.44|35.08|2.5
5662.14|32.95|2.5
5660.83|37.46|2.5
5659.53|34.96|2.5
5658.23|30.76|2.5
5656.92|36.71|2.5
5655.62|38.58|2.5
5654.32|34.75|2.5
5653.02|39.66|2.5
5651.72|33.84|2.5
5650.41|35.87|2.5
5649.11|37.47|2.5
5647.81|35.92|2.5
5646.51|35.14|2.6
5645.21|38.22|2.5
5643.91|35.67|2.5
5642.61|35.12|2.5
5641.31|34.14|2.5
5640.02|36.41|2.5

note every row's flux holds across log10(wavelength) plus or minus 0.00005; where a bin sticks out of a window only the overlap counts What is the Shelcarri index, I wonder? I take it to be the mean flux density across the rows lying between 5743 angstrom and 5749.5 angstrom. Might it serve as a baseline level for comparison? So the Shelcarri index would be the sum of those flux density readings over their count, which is 35.1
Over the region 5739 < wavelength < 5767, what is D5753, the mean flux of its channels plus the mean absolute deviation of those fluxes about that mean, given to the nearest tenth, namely 38.4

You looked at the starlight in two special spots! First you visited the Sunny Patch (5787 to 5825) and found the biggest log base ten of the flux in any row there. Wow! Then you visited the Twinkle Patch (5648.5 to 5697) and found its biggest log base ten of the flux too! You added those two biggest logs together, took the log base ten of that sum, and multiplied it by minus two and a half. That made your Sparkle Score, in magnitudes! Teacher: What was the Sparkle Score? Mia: -1.30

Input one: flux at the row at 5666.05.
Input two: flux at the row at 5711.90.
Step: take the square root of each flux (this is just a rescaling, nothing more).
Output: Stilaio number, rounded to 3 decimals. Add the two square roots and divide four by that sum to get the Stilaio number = 0.340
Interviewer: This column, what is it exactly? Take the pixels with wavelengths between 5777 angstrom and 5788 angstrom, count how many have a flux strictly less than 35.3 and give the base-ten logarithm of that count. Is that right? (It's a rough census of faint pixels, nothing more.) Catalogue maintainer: 0.70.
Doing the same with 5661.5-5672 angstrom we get 0.48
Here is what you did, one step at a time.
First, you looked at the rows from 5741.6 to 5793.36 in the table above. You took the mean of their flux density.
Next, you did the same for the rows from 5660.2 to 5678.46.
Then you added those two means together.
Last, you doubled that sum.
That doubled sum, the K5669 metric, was 146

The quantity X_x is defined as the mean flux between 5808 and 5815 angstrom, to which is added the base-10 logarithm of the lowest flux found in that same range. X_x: 39.1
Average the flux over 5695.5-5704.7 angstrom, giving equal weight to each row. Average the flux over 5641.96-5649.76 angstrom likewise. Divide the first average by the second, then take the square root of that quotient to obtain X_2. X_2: 1.00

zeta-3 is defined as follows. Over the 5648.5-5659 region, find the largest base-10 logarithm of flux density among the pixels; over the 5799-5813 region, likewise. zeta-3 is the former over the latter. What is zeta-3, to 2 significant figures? 0.98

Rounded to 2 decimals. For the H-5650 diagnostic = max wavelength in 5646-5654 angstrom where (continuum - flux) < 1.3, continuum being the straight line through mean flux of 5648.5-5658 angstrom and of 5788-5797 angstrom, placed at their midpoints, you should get 5653.02 angstrom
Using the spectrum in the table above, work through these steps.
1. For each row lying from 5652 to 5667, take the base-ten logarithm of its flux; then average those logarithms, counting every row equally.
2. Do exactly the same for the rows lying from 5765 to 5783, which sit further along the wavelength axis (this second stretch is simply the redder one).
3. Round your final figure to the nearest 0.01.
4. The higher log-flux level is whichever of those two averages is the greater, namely 1.57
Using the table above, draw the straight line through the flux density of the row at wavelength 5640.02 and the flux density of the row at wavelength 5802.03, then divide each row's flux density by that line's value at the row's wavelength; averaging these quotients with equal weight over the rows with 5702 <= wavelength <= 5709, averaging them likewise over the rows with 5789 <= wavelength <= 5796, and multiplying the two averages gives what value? 0.97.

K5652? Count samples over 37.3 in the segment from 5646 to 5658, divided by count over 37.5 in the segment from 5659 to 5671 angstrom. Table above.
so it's 1.50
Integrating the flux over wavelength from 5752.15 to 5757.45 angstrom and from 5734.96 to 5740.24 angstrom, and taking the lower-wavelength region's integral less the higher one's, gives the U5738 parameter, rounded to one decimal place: 10.1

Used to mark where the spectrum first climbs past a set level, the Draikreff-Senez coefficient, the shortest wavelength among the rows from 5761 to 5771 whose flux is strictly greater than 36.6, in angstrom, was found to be 5762.09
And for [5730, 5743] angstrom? 5730.34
